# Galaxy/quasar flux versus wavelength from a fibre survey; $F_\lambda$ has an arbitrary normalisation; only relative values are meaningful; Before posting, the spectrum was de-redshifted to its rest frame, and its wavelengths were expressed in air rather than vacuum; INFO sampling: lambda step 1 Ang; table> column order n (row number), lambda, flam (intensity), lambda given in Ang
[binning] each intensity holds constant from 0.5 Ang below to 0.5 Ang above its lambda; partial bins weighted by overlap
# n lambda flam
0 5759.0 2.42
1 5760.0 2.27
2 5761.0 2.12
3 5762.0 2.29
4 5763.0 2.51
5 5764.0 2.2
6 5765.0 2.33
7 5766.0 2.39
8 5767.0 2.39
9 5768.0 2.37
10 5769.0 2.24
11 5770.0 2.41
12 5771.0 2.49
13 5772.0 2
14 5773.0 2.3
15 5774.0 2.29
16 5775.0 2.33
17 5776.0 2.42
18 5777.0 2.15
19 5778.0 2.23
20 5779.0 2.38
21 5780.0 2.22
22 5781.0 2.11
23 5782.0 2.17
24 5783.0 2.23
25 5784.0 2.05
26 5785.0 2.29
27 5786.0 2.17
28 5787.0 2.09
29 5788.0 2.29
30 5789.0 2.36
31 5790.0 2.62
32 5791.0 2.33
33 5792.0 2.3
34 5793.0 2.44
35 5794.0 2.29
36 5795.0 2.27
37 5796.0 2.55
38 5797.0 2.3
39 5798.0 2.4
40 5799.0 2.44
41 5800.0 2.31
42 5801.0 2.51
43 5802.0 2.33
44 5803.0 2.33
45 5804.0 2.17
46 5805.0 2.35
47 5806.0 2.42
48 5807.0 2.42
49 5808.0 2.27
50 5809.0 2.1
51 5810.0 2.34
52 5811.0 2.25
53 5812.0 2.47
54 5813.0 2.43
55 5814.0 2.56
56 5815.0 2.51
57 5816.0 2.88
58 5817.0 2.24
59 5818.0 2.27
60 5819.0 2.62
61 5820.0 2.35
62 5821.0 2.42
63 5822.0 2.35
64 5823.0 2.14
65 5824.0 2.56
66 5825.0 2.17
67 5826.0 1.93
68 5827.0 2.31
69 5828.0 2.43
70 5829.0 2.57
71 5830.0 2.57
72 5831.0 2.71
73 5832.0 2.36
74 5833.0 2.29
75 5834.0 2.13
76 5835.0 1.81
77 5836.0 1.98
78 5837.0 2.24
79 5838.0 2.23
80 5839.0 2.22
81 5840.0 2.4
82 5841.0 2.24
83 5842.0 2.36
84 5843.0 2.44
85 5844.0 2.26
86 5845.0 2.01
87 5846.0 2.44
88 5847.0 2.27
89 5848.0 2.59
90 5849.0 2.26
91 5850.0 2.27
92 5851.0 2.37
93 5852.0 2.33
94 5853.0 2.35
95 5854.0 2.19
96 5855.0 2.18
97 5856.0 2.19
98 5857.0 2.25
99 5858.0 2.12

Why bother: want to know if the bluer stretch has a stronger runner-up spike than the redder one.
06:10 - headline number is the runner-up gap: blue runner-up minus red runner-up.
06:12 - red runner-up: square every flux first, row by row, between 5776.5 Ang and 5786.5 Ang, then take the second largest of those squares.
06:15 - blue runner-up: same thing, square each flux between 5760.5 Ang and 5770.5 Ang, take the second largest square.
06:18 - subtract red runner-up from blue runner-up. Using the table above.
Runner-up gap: 0.56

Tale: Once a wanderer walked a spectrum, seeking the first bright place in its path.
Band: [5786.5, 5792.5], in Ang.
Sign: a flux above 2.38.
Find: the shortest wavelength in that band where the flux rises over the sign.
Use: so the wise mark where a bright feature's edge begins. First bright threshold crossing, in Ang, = 5790.0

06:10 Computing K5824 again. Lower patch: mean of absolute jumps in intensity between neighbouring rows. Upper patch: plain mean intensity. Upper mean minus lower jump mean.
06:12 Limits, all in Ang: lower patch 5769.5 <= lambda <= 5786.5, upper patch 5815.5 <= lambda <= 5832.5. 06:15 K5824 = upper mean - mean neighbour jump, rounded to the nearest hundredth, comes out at 2.25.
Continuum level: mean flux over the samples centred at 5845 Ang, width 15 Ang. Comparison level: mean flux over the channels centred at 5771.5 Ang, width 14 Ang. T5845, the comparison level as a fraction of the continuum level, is 1.00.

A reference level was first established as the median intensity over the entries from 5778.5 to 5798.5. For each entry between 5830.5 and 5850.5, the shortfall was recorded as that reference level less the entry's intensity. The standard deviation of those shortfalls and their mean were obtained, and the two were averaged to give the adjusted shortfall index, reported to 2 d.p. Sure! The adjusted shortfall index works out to 0.11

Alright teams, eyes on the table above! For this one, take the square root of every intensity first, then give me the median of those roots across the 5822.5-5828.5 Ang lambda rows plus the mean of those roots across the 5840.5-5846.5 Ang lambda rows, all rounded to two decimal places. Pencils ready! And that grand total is 3.01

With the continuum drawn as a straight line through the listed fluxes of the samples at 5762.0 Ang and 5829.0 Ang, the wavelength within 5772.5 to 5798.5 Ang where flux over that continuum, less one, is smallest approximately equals 5784.0 Ang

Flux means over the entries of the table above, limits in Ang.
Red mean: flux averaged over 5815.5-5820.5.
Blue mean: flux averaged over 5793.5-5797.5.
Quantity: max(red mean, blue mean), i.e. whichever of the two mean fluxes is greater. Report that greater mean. 2.47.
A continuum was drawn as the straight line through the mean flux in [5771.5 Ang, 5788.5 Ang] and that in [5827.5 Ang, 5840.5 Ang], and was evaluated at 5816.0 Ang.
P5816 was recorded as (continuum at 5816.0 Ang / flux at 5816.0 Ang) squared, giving 0.62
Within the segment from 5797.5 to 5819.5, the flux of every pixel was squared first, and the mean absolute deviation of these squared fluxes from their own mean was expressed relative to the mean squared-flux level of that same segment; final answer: 0.103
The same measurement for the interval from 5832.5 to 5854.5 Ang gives 0.101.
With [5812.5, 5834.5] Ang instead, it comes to 0.140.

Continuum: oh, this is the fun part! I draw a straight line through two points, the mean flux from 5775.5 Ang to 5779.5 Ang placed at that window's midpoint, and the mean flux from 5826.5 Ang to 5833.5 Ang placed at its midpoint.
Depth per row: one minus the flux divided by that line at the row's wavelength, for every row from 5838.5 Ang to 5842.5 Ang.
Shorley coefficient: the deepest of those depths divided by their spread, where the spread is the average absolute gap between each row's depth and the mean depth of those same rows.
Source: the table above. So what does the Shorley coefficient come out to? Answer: 3.7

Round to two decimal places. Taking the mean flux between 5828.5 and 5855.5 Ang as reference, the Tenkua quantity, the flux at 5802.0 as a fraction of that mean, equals 1.01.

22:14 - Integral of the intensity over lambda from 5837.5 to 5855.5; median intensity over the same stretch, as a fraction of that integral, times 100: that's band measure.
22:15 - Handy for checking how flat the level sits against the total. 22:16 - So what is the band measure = 5.48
